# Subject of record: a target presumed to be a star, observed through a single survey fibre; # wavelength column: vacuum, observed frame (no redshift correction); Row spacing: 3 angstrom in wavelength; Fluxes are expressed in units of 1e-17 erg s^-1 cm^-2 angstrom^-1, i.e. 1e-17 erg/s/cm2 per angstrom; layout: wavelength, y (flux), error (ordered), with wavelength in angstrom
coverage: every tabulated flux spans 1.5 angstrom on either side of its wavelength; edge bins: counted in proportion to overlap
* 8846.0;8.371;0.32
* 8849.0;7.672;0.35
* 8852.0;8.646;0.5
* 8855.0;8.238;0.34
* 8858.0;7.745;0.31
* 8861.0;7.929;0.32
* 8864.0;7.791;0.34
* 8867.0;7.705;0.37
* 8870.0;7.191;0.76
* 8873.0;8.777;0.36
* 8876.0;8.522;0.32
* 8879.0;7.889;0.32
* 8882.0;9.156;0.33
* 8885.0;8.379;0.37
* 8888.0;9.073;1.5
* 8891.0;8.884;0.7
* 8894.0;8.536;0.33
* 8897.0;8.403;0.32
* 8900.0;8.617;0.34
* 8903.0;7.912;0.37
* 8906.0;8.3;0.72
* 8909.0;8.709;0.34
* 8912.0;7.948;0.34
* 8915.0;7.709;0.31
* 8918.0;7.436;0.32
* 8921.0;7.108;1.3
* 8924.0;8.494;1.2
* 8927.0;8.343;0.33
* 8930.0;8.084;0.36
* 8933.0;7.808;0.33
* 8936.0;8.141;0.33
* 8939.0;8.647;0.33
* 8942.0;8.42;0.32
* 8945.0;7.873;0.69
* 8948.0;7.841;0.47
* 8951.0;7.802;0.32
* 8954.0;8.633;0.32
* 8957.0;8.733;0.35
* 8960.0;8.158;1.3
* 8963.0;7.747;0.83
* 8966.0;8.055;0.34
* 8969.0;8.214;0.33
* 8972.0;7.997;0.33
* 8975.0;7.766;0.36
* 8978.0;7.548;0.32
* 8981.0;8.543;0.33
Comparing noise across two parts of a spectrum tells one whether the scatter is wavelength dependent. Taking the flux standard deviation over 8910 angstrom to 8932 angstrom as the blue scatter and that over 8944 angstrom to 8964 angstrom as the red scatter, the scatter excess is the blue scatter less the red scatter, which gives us 0.08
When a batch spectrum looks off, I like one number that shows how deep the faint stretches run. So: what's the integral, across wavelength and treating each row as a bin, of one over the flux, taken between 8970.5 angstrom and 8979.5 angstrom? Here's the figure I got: 1.16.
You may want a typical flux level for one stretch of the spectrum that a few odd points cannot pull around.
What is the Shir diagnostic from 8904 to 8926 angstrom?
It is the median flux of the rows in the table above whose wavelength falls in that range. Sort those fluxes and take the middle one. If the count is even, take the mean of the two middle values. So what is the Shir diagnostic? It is 7.95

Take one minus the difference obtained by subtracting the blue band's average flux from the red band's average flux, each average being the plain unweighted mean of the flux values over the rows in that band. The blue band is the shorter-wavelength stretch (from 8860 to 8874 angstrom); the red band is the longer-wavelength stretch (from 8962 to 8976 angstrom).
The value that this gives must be 0.9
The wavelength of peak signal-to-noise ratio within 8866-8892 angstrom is 8882.0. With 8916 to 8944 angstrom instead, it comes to 8942.0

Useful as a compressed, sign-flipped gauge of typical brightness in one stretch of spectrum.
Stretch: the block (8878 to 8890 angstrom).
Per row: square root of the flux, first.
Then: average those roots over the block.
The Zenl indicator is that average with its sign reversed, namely -2.94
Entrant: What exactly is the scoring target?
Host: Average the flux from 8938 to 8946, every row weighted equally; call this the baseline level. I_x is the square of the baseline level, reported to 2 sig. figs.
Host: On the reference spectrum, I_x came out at 69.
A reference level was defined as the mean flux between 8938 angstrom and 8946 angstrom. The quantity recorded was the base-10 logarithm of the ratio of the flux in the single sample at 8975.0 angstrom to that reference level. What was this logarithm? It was -0.030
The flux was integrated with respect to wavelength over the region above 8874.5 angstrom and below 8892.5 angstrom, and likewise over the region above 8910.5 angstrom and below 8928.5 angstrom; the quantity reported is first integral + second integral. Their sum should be 297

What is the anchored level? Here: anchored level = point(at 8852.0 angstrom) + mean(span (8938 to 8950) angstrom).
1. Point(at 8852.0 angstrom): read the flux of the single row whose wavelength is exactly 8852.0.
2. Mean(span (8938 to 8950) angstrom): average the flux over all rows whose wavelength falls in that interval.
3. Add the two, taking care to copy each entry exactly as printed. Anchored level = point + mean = 16.8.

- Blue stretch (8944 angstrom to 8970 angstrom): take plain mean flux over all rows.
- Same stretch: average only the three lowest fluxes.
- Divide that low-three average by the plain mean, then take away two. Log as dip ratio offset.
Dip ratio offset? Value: -1.04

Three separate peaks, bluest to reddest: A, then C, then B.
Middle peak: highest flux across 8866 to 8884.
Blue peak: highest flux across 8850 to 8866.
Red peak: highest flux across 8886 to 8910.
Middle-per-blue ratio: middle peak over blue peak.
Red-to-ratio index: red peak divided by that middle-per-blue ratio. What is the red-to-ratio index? 8.6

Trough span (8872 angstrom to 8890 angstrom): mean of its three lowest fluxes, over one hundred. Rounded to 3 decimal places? 0.083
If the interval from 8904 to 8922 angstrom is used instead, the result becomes 0.074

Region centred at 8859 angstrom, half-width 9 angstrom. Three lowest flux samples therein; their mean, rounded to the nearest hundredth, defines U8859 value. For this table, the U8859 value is 7.75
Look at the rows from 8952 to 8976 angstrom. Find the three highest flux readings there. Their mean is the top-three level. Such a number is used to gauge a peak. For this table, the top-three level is 8.5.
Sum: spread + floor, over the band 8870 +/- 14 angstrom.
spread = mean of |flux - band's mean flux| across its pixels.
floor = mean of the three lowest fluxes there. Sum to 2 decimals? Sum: 8.04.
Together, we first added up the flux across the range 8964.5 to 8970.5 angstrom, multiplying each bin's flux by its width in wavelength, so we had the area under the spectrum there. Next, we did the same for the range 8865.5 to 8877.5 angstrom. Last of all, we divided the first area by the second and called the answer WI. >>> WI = 0.5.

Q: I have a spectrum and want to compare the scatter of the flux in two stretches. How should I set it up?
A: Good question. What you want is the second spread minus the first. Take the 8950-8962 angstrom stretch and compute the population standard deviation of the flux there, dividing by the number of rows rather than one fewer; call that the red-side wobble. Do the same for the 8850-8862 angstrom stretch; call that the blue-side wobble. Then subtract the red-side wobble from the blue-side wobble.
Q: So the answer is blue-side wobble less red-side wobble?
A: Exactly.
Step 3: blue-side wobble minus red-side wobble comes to -0.03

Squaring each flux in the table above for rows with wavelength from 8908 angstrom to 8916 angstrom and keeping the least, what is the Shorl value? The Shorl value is 59.4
